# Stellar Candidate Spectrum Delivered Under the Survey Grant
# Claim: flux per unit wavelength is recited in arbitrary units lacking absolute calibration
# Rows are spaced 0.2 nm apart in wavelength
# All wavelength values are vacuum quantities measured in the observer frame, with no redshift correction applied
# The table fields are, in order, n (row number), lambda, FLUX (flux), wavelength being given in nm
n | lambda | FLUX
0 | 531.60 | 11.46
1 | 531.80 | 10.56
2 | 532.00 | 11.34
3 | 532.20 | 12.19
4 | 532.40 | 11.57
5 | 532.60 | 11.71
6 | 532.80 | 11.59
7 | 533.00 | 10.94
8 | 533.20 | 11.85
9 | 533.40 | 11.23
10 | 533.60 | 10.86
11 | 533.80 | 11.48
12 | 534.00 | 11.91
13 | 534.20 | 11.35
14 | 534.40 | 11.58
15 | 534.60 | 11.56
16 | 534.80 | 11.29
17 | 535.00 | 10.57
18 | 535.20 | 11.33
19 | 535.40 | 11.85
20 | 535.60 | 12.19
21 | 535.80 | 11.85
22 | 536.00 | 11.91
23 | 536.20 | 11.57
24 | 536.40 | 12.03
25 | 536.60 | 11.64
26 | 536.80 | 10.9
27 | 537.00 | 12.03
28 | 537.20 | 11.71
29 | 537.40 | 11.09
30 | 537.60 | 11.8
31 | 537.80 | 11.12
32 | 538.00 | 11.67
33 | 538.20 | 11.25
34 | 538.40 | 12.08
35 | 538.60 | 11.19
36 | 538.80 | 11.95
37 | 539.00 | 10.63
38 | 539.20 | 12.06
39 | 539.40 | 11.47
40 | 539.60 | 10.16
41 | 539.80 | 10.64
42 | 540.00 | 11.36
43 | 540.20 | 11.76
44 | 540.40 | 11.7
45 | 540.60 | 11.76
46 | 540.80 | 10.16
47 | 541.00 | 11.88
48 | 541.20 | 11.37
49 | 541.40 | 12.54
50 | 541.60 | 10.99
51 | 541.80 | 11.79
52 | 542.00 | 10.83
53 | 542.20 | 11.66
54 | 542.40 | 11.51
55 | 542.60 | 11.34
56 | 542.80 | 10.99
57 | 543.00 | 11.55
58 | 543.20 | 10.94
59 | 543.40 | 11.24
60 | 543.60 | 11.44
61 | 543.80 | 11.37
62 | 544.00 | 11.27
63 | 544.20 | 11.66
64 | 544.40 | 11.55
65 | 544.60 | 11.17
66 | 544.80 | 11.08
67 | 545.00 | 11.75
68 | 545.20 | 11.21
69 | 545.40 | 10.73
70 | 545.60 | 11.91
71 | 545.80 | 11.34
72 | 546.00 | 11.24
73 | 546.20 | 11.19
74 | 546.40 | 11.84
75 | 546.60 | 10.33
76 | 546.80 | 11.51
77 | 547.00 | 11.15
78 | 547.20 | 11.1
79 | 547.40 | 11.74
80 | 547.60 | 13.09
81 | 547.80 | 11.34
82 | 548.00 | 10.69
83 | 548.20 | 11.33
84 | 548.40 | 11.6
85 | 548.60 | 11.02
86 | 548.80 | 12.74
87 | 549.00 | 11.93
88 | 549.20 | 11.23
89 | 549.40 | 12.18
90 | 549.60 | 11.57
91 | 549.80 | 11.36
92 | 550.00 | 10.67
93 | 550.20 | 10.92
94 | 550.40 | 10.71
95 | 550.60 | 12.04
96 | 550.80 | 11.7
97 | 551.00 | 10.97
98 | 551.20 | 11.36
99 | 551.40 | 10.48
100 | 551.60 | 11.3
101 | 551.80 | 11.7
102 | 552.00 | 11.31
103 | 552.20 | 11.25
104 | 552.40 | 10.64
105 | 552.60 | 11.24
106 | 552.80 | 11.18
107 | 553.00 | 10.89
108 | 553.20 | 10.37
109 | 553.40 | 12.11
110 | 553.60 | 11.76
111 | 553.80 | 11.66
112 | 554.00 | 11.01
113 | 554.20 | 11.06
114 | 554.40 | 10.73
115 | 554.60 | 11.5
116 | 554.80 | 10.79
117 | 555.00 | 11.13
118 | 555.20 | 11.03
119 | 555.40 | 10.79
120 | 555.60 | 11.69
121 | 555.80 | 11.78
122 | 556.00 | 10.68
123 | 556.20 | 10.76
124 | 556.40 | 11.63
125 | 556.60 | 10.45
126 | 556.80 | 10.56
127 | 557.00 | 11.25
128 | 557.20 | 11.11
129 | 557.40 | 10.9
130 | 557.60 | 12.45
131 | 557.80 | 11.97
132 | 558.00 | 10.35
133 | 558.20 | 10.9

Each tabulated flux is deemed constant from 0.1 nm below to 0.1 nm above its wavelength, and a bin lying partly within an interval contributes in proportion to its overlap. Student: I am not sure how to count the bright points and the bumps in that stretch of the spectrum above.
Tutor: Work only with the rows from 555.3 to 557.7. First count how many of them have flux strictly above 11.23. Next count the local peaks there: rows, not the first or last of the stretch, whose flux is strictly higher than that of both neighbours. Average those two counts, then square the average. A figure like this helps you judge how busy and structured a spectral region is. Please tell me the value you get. 16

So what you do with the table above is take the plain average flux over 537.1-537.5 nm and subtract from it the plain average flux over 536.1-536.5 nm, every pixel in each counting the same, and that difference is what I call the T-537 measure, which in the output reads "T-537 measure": -0.4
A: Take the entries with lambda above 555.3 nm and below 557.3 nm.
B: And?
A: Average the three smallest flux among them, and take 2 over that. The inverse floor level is 0.189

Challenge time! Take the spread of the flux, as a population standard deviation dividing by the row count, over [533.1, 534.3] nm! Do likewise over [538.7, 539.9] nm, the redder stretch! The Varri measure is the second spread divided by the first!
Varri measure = 2.0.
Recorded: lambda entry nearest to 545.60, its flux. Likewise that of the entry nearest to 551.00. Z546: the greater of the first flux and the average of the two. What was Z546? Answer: 11.9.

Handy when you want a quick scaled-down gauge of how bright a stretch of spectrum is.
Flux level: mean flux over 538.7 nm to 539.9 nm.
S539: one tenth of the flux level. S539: 1.12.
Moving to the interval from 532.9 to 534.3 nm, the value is 1.14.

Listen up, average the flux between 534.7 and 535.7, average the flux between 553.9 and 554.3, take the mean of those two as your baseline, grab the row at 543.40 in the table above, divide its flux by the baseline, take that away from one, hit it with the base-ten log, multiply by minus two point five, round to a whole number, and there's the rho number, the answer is 11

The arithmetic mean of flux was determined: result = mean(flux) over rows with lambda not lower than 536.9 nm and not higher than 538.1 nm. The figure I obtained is 11.6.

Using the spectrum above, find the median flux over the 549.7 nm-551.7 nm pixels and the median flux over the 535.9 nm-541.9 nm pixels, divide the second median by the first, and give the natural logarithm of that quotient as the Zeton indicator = 0.05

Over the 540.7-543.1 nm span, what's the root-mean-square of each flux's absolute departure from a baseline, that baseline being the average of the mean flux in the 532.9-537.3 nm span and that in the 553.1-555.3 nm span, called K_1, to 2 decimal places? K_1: 0.58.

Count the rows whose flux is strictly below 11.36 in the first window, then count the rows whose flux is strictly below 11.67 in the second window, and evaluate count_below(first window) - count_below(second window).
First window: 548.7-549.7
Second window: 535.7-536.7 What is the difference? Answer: -1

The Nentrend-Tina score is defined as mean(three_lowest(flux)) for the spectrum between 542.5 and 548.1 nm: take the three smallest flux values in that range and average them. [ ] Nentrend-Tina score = 10.6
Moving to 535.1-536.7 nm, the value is 11.5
